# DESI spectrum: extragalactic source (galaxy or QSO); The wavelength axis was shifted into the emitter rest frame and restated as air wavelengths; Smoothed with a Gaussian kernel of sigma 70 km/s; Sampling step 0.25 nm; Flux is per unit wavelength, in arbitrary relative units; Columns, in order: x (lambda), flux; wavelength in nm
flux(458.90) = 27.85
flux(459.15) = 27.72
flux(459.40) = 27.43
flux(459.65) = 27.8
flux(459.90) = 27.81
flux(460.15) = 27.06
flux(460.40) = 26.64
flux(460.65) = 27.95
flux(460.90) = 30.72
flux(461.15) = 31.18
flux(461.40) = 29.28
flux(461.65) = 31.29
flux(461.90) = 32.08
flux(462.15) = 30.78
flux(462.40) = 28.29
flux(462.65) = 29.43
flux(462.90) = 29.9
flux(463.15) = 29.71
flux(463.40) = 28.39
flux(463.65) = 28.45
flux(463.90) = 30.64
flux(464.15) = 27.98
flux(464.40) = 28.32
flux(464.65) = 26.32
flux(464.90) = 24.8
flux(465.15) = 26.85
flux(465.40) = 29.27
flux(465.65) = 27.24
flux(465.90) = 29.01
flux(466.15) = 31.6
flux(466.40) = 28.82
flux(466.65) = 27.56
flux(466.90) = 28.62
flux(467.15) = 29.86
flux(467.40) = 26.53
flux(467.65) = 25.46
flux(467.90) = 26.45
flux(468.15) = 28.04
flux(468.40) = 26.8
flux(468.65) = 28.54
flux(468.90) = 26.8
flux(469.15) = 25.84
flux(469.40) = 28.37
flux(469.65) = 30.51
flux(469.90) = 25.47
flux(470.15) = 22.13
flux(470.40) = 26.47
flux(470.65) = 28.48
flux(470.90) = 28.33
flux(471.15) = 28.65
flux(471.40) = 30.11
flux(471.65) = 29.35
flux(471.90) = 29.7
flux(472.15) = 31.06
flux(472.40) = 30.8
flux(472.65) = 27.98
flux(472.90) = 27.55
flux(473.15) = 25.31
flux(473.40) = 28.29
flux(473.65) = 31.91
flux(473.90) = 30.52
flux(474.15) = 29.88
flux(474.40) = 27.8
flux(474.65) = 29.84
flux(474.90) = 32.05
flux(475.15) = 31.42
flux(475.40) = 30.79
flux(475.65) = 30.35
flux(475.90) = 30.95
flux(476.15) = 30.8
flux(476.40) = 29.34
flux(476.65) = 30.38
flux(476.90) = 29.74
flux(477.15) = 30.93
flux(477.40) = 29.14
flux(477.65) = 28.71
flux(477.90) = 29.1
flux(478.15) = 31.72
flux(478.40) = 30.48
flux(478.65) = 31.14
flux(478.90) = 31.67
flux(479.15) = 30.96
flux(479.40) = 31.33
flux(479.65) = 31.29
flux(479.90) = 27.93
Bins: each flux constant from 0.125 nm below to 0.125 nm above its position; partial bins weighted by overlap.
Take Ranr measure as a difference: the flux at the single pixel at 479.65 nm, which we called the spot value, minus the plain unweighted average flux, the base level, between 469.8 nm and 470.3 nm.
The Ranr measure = 7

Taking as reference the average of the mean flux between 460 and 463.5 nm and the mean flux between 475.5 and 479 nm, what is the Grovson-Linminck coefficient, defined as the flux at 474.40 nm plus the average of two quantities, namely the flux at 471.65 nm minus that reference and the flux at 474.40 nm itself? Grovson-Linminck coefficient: 41.4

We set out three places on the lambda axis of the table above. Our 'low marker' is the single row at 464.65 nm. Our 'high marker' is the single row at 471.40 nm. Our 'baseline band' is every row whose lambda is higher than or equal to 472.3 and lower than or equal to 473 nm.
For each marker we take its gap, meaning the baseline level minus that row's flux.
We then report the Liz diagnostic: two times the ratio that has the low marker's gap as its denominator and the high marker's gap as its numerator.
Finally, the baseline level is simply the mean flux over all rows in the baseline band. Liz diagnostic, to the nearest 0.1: -1.1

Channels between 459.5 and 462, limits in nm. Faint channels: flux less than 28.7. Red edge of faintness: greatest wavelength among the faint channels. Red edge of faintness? 460.65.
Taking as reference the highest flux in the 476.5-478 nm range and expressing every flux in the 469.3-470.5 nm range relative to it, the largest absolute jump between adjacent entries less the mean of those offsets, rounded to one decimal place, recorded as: 9.4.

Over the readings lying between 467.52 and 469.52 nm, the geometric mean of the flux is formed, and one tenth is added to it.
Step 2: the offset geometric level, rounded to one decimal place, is 27.1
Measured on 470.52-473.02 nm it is 29.3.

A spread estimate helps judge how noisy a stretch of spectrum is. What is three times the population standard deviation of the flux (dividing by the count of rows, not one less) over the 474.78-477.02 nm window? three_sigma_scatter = 2.3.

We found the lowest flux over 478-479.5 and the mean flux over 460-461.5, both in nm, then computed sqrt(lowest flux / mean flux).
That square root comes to 1.029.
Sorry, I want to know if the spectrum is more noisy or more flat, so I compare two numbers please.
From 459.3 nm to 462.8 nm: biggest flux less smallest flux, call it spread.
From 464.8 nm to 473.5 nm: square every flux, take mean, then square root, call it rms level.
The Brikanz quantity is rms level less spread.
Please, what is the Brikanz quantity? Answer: 22.5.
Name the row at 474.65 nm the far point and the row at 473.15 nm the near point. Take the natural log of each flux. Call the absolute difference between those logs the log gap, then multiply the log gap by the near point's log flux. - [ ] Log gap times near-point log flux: 0.5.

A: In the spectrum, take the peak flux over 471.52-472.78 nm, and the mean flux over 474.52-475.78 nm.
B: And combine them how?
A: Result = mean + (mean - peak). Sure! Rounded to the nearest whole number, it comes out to 31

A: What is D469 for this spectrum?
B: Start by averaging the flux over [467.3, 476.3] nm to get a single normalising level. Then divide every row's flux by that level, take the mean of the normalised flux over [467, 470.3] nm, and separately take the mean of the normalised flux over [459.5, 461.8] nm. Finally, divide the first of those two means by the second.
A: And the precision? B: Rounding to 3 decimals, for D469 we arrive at 0.935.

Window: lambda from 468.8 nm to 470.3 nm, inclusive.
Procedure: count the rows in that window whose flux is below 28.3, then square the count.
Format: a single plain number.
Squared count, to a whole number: 16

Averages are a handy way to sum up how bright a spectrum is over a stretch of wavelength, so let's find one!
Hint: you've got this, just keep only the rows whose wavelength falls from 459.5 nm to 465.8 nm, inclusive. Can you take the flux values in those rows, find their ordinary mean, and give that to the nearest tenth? 28.7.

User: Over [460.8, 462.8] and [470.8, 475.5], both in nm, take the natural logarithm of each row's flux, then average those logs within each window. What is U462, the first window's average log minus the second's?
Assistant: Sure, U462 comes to 0.029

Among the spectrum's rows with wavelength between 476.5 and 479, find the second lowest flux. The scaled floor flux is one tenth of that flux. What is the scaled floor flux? 2.91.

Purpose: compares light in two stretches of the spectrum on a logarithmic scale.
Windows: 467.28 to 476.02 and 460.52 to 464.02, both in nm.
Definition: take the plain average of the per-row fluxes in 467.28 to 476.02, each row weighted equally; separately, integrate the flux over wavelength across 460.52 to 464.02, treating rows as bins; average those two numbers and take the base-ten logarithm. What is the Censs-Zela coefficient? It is 1.82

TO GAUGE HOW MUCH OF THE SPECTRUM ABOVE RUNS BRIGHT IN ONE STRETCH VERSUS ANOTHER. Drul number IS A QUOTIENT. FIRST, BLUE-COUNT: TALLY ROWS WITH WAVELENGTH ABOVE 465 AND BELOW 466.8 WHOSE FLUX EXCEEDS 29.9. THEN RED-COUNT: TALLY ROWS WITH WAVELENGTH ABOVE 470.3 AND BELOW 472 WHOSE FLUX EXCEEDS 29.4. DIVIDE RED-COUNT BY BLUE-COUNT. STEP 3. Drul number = 2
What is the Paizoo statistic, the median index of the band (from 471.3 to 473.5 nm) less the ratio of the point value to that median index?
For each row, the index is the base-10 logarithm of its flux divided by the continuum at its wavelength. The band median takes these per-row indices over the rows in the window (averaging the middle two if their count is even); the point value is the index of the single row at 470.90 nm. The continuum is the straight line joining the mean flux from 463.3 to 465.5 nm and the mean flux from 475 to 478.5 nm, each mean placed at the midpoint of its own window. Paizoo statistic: 13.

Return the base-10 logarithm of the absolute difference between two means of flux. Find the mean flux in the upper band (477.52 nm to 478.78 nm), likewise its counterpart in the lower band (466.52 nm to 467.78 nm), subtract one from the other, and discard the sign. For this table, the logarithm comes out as 0.4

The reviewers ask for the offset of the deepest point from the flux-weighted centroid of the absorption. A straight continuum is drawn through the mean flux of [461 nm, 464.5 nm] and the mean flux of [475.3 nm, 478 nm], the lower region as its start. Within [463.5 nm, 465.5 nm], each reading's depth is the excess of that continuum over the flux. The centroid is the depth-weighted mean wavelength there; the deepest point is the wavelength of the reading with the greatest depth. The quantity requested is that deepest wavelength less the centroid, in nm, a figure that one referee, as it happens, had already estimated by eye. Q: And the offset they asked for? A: 0.17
